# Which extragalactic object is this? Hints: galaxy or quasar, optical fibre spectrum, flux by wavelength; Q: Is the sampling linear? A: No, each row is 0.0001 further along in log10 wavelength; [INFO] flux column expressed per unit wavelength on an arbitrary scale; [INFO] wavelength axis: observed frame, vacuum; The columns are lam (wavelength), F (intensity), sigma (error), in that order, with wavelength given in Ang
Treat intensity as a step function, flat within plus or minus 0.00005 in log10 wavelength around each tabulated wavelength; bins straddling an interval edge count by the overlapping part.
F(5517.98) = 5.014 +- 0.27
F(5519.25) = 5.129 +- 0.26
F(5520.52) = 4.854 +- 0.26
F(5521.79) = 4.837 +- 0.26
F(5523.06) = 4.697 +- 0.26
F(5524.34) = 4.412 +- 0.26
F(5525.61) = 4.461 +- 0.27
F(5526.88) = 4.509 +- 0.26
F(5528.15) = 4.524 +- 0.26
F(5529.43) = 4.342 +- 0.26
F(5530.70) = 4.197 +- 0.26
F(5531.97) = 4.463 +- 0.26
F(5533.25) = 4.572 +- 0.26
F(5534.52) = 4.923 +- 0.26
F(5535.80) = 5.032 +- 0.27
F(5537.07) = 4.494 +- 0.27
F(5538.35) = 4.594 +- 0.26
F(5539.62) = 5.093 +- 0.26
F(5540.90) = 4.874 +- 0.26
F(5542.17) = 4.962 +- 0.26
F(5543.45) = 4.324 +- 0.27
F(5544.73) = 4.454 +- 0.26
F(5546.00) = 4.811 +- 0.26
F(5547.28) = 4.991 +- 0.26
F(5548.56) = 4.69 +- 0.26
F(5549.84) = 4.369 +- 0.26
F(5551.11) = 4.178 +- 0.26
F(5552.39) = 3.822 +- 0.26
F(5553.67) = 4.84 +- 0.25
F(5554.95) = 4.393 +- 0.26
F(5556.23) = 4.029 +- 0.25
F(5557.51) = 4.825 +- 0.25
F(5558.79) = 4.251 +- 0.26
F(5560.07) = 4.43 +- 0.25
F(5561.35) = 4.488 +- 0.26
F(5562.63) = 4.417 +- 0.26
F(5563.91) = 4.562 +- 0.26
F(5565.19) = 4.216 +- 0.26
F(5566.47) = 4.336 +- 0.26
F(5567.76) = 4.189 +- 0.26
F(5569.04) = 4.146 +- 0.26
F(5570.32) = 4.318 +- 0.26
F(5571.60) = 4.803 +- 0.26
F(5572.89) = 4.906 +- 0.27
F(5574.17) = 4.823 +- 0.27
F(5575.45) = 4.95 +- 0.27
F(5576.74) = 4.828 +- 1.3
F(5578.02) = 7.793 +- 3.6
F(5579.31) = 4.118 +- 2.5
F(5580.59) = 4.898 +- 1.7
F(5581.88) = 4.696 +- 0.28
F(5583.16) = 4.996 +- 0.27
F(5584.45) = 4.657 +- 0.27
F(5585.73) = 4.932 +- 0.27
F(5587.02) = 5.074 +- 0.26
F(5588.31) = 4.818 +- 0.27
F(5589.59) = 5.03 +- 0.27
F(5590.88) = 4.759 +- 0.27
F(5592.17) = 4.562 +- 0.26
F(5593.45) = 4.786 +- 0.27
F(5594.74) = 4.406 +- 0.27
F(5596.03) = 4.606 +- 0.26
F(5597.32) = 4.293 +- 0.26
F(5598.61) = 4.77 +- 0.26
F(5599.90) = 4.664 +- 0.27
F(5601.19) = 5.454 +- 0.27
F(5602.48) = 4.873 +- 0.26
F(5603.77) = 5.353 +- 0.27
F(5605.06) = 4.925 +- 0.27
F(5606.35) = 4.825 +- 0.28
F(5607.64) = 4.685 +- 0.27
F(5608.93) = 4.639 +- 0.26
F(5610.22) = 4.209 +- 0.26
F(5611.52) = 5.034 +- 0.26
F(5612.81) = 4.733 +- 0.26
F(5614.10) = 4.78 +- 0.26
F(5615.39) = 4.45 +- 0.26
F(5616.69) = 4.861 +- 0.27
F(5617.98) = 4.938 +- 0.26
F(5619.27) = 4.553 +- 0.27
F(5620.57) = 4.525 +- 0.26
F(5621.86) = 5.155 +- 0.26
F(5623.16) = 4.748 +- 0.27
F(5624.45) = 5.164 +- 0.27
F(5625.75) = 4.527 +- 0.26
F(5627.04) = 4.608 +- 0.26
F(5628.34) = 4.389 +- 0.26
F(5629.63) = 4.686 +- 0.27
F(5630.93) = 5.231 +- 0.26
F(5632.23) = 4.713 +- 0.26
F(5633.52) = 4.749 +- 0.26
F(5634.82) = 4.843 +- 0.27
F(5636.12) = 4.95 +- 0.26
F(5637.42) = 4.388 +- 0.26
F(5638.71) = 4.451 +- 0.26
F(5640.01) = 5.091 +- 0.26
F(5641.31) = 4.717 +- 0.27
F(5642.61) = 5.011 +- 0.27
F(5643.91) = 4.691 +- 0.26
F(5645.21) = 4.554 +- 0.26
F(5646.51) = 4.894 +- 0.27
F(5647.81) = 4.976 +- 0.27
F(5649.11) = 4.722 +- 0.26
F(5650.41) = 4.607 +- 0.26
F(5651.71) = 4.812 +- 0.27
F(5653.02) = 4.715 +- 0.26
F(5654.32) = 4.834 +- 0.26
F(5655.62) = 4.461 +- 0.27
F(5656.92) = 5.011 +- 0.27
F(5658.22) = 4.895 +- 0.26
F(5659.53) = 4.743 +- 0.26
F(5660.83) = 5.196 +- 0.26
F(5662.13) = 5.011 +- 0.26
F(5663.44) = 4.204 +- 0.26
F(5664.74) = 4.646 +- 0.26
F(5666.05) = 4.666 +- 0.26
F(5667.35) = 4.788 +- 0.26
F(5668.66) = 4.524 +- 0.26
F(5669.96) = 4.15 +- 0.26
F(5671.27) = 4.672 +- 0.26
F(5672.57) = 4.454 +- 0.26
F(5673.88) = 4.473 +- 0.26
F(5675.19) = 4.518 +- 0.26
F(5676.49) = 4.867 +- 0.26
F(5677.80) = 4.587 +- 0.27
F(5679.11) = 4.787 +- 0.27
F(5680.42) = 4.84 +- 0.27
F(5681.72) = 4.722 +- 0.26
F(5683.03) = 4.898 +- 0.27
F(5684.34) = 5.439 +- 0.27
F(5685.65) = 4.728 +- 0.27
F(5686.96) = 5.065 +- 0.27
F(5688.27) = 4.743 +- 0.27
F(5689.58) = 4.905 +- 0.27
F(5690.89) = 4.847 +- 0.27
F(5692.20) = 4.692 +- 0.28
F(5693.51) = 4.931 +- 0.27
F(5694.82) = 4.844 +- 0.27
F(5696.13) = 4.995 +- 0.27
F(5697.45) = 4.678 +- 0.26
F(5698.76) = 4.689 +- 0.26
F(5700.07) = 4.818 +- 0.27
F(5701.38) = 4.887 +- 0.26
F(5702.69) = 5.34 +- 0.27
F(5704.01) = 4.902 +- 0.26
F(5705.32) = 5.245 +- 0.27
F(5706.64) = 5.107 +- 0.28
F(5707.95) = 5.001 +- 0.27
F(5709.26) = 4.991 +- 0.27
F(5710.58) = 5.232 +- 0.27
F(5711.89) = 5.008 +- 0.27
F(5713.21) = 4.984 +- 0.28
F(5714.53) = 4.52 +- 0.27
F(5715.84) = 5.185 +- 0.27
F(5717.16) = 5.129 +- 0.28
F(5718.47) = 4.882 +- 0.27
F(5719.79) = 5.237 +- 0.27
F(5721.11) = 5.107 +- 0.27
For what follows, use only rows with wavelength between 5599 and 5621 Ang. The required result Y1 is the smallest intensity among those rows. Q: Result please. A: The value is 4.209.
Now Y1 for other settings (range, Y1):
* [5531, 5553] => 3.822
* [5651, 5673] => 4.15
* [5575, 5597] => 4.118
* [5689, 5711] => 4.678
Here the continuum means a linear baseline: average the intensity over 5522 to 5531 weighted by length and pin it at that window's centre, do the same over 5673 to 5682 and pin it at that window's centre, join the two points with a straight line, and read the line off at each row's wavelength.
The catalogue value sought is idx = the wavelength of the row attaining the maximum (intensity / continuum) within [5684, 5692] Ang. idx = 5684.34 Ang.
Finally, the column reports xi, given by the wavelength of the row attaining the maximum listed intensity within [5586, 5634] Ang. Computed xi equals 5601.19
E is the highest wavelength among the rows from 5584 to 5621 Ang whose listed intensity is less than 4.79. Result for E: 5620.57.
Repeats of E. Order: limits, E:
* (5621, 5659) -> 5655.62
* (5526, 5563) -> 5562.63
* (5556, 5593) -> 5592.17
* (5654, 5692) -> 5688.27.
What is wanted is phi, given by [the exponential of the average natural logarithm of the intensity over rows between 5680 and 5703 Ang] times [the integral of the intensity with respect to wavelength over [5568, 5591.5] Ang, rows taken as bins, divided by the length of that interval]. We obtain 24.0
